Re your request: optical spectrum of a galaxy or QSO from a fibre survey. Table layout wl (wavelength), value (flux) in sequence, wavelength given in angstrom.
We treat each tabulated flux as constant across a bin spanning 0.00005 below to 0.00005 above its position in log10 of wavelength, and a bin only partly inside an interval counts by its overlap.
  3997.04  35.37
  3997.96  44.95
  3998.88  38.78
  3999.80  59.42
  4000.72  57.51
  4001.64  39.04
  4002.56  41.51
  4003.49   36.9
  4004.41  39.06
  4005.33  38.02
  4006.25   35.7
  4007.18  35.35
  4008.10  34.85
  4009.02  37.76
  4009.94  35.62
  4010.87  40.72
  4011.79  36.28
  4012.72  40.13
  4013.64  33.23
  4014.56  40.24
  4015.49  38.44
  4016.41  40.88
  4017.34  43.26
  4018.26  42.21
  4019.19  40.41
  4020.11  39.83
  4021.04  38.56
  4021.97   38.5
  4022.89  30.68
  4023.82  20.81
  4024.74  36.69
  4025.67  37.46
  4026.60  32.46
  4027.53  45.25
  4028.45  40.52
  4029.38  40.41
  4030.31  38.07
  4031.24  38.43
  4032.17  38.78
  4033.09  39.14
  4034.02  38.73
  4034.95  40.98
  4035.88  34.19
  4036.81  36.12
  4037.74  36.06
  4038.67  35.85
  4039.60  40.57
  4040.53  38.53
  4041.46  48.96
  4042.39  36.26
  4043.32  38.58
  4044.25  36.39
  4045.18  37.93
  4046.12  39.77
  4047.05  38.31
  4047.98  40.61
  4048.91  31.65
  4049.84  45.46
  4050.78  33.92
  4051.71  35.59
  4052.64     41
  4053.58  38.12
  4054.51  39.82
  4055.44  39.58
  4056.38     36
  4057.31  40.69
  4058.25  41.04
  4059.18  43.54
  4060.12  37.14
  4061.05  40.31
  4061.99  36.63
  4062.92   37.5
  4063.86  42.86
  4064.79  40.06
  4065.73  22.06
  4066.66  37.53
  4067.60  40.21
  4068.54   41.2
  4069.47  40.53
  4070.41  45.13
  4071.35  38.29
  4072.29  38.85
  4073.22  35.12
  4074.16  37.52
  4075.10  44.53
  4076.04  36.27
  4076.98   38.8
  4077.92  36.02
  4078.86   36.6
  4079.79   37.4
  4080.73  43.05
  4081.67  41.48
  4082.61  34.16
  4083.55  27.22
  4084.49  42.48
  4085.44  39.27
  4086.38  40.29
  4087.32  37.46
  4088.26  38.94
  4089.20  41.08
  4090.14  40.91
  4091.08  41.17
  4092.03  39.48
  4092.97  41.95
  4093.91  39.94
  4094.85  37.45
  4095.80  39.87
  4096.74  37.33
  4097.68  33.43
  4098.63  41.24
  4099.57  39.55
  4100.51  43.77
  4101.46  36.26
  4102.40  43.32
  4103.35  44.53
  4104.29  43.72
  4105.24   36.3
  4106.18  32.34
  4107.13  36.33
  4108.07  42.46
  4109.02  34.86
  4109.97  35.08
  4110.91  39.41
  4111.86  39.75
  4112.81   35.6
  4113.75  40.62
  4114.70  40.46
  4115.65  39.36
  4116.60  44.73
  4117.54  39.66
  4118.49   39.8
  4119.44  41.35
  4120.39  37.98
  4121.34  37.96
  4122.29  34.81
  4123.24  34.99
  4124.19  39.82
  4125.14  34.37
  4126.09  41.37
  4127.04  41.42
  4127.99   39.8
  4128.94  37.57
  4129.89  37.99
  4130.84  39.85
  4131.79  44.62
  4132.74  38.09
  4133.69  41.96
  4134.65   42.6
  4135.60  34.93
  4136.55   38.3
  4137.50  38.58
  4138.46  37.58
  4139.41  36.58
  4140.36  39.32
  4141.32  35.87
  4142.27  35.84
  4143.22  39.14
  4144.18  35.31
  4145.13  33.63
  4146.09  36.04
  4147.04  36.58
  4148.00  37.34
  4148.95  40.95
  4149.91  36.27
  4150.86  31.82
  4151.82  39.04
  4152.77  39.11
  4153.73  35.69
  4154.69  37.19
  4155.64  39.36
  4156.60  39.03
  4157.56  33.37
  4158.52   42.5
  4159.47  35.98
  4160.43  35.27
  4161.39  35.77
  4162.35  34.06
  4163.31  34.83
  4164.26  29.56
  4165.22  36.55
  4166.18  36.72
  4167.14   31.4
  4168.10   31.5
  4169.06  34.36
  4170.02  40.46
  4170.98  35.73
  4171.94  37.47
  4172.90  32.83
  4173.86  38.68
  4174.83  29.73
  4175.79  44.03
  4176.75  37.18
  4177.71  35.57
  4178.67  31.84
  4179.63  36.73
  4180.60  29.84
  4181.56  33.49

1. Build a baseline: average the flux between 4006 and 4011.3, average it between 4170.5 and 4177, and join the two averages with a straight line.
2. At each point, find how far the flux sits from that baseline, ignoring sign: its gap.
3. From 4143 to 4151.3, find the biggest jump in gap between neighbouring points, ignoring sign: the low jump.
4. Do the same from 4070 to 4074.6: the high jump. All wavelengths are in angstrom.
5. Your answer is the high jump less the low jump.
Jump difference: 2.4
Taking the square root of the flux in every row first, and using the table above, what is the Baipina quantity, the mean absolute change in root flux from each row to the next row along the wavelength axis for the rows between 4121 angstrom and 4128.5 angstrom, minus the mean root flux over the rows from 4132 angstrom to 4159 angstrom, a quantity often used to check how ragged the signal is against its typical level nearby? -5.9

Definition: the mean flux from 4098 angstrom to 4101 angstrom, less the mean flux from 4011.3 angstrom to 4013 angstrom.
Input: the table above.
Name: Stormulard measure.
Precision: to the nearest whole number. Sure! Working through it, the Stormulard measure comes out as 3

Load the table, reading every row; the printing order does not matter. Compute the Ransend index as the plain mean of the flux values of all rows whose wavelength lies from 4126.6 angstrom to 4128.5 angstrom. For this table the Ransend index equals 40.6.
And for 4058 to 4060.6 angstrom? 40.6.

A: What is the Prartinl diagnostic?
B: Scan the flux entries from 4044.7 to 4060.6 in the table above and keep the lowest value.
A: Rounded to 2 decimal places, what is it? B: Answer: 31.65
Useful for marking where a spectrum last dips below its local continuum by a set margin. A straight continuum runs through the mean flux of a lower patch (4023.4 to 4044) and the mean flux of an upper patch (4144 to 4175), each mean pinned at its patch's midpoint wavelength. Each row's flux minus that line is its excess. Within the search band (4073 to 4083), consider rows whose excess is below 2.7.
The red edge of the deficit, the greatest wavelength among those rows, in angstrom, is 4082.61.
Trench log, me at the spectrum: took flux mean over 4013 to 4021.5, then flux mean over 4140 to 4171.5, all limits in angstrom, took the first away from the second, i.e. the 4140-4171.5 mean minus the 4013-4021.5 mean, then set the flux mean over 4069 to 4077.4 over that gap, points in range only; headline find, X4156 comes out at -11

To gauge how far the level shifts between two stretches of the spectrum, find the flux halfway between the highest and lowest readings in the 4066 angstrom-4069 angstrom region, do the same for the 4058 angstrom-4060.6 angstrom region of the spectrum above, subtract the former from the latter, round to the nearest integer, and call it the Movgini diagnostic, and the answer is 1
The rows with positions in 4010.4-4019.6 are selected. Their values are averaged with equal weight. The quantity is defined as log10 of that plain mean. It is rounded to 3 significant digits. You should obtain 1.60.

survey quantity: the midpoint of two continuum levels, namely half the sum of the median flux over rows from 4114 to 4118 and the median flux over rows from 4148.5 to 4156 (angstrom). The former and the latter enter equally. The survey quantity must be 39.1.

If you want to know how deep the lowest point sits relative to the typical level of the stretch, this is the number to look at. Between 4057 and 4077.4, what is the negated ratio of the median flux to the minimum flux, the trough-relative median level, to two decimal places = -1.79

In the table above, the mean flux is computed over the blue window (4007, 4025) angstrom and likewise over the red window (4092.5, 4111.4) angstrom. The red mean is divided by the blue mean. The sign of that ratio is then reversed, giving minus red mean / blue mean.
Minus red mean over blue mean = -1.05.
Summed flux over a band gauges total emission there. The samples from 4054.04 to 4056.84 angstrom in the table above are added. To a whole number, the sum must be 115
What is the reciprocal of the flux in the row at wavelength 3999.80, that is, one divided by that 0.0168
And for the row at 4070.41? 0.0222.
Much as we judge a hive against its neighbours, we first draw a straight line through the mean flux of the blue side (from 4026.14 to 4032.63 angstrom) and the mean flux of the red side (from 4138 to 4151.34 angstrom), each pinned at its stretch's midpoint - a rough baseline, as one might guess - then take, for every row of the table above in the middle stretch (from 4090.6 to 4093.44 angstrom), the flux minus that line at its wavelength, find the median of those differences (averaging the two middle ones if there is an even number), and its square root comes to 1.84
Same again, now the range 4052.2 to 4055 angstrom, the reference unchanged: 1.11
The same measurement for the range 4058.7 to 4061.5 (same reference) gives 1.37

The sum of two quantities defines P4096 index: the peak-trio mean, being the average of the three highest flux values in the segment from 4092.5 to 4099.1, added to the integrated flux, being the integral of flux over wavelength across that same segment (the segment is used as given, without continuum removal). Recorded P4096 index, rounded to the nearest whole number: 297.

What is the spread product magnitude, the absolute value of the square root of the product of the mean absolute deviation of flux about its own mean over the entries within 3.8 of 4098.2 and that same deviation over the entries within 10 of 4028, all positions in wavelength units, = 2.8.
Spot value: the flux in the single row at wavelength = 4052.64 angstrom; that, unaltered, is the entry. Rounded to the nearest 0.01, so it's 41.00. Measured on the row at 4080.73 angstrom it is 43.05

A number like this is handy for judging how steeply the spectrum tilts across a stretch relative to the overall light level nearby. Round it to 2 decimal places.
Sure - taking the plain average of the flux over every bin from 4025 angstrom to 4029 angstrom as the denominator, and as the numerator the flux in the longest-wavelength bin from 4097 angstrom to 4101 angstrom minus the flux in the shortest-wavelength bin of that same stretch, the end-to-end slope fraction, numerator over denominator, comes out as 0.27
